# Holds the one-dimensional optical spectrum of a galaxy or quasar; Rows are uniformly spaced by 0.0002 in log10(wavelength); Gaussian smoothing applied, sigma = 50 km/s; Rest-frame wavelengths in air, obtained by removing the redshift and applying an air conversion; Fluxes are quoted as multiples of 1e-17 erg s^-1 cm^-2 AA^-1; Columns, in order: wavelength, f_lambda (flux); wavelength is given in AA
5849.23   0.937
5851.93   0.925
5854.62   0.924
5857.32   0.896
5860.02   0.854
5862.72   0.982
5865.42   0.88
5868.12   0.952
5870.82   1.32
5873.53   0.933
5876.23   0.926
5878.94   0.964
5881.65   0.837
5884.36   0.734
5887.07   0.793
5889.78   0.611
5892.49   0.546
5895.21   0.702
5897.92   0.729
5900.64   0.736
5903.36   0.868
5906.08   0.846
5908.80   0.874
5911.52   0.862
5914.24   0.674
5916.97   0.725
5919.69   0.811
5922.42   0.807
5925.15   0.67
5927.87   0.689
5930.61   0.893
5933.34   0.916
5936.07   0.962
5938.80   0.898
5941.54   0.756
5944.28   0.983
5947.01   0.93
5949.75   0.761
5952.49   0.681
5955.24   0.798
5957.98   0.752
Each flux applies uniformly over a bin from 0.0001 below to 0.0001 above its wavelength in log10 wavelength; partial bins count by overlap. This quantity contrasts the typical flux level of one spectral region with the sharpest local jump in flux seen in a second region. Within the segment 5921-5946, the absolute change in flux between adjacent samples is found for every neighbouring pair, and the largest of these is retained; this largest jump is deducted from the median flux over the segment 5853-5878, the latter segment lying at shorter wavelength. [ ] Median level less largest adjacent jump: 0.70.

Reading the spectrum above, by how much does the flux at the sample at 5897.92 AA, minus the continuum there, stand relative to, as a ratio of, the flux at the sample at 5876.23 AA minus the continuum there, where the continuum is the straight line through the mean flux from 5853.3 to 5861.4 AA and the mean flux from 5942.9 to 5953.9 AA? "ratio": -3.0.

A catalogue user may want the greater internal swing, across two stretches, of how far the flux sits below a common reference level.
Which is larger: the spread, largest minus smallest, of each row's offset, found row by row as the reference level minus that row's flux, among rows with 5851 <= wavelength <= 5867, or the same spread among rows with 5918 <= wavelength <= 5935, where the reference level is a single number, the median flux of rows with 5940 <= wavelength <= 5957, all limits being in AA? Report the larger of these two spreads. 0.246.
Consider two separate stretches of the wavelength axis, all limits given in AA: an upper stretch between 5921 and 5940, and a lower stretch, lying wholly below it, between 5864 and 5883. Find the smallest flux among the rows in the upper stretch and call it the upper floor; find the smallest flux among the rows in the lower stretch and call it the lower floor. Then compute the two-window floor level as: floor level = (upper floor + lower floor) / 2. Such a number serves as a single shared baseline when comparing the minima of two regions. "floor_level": 0.75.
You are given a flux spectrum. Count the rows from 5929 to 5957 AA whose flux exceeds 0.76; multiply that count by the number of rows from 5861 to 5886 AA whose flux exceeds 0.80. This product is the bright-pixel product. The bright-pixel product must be 64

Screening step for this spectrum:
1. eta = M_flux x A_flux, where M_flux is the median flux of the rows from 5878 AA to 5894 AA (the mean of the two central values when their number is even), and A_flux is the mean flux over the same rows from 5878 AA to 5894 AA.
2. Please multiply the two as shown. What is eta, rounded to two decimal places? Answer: 0.57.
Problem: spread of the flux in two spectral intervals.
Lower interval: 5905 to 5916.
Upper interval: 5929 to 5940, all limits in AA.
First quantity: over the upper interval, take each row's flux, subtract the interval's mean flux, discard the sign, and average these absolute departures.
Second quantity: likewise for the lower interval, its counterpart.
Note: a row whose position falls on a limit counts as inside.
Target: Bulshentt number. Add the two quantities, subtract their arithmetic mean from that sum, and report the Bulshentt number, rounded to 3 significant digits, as 0.0462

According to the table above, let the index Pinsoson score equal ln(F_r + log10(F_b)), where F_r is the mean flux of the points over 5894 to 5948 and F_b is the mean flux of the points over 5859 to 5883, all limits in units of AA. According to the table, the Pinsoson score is -0.22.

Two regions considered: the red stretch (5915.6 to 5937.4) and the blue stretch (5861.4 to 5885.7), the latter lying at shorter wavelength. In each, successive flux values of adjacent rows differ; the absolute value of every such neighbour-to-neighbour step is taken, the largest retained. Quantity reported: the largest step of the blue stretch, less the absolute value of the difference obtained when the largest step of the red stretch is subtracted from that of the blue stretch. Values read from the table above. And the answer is 0.204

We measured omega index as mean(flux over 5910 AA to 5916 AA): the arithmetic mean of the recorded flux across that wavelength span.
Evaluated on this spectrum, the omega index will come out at 0.77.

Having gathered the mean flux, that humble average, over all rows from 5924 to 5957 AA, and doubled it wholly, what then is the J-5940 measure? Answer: 1.66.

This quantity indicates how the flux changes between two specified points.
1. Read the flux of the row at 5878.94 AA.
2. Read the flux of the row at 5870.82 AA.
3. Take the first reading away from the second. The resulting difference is 0.36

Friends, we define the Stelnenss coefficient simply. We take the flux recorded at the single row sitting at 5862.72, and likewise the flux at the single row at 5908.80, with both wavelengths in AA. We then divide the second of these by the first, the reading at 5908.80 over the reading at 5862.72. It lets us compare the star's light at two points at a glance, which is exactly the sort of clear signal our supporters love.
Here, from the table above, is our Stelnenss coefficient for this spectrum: 0.9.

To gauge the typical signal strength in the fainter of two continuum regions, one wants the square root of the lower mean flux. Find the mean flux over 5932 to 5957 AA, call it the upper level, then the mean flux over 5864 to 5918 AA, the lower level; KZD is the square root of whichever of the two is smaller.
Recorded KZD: 0.909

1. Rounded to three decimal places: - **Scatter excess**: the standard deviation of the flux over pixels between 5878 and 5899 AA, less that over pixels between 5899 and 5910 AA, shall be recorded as 0.066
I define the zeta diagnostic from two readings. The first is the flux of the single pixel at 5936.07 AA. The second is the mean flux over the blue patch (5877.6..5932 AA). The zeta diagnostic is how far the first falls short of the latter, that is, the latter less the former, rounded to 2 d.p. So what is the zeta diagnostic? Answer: -0.19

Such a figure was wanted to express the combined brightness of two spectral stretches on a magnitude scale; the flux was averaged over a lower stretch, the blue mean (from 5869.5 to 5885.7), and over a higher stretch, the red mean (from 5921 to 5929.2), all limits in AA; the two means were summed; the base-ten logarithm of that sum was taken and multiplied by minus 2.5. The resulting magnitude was -0.56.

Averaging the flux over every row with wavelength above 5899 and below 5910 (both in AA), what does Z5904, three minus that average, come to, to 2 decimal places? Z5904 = 2.17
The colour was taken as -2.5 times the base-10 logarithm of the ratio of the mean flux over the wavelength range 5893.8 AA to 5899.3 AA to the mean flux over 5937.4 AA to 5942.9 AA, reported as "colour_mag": 0.16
